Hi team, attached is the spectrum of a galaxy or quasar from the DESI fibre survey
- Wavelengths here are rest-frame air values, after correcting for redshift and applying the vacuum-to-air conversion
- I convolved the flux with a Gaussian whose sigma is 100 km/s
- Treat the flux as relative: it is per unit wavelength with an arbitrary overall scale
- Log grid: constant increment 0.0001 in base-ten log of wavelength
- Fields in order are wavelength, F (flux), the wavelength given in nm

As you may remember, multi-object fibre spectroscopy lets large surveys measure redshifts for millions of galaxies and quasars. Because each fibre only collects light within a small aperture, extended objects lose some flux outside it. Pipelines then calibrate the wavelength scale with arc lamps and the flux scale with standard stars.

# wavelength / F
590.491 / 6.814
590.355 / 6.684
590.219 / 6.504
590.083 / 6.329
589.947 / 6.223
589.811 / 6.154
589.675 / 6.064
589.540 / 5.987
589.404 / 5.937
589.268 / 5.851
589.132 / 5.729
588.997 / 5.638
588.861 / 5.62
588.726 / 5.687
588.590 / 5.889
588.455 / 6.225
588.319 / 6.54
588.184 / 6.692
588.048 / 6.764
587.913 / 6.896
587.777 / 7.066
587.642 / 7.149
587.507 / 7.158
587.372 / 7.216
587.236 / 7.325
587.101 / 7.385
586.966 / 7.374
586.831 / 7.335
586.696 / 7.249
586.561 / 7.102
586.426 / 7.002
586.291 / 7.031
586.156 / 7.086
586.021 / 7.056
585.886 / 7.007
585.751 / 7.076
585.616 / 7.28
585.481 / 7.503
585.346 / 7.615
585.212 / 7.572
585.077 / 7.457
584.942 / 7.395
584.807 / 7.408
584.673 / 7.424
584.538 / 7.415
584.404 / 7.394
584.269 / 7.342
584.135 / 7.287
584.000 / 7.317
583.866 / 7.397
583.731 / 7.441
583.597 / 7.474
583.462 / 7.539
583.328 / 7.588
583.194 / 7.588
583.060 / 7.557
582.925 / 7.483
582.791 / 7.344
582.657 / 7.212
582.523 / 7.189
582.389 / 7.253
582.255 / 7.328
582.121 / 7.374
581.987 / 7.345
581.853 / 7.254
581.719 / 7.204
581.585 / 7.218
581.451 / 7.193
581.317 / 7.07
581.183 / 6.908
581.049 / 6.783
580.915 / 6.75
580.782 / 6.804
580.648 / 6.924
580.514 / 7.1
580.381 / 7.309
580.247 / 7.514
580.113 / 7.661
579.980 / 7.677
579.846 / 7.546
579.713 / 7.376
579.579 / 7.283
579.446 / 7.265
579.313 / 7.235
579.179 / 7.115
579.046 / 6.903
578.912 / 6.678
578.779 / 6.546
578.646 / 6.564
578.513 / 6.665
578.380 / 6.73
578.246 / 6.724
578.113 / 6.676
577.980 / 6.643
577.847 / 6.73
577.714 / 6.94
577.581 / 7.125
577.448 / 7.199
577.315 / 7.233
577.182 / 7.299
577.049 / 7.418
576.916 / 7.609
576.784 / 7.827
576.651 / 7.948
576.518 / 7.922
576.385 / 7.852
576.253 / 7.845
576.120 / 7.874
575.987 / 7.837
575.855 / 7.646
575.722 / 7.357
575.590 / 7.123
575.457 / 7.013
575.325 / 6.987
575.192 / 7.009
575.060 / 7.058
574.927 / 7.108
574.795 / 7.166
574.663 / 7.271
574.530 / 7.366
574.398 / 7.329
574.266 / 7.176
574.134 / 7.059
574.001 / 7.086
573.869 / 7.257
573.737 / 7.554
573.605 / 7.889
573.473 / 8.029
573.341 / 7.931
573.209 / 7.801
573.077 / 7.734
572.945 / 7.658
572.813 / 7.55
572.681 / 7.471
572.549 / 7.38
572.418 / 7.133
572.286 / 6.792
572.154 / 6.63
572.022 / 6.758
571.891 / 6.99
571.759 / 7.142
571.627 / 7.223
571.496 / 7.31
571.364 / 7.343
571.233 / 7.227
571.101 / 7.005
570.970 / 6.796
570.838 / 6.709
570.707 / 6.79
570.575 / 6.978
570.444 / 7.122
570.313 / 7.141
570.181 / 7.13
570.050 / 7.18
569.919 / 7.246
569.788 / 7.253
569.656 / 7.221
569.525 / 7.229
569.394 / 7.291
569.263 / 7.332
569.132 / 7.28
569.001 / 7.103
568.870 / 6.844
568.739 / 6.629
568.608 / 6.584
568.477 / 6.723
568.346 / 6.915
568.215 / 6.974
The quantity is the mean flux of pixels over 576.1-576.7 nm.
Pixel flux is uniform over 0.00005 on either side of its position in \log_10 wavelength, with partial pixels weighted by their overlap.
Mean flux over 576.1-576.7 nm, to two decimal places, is 7.89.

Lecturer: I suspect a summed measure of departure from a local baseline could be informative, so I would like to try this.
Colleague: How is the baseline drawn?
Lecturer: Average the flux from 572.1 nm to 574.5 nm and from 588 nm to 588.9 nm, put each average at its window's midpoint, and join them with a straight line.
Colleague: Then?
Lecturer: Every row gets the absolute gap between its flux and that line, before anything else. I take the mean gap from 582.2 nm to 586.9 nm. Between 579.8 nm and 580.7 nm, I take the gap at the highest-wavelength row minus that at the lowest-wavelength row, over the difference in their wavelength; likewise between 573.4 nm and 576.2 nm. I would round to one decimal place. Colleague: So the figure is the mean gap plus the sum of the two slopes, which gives 0.1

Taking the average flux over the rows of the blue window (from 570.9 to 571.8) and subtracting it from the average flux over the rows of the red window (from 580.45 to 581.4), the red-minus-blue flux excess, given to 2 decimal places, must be -0.24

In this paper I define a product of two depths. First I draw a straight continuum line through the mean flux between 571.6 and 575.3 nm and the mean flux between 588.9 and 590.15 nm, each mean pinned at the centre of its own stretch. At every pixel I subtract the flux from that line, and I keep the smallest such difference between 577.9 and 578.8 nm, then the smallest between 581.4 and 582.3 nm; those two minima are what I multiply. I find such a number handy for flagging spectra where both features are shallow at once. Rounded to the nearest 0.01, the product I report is -0.13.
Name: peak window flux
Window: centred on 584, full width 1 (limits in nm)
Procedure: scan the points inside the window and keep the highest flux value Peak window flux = 7.474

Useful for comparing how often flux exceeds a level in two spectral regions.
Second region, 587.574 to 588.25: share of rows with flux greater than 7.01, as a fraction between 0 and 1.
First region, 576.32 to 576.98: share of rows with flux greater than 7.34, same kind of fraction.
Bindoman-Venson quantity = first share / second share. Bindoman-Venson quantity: 2.50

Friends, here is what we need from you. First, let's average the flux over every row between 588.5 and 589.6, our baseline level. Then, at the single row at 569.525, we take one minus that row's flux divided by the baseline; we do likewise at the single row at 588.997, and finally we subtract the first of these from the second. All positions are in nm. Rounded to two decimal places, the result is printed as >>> 0.27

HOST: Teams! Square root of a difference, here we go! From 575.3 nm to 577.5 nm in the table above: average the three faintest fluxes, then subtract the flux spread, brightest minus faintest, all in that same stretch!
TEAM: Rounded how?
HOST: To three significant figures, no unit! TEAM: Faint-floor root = 2.47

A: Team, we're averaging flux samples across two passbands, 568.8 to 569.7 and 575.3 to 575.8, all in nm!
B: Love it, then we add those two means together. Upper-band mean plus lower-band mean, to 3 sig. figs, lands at 14.3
